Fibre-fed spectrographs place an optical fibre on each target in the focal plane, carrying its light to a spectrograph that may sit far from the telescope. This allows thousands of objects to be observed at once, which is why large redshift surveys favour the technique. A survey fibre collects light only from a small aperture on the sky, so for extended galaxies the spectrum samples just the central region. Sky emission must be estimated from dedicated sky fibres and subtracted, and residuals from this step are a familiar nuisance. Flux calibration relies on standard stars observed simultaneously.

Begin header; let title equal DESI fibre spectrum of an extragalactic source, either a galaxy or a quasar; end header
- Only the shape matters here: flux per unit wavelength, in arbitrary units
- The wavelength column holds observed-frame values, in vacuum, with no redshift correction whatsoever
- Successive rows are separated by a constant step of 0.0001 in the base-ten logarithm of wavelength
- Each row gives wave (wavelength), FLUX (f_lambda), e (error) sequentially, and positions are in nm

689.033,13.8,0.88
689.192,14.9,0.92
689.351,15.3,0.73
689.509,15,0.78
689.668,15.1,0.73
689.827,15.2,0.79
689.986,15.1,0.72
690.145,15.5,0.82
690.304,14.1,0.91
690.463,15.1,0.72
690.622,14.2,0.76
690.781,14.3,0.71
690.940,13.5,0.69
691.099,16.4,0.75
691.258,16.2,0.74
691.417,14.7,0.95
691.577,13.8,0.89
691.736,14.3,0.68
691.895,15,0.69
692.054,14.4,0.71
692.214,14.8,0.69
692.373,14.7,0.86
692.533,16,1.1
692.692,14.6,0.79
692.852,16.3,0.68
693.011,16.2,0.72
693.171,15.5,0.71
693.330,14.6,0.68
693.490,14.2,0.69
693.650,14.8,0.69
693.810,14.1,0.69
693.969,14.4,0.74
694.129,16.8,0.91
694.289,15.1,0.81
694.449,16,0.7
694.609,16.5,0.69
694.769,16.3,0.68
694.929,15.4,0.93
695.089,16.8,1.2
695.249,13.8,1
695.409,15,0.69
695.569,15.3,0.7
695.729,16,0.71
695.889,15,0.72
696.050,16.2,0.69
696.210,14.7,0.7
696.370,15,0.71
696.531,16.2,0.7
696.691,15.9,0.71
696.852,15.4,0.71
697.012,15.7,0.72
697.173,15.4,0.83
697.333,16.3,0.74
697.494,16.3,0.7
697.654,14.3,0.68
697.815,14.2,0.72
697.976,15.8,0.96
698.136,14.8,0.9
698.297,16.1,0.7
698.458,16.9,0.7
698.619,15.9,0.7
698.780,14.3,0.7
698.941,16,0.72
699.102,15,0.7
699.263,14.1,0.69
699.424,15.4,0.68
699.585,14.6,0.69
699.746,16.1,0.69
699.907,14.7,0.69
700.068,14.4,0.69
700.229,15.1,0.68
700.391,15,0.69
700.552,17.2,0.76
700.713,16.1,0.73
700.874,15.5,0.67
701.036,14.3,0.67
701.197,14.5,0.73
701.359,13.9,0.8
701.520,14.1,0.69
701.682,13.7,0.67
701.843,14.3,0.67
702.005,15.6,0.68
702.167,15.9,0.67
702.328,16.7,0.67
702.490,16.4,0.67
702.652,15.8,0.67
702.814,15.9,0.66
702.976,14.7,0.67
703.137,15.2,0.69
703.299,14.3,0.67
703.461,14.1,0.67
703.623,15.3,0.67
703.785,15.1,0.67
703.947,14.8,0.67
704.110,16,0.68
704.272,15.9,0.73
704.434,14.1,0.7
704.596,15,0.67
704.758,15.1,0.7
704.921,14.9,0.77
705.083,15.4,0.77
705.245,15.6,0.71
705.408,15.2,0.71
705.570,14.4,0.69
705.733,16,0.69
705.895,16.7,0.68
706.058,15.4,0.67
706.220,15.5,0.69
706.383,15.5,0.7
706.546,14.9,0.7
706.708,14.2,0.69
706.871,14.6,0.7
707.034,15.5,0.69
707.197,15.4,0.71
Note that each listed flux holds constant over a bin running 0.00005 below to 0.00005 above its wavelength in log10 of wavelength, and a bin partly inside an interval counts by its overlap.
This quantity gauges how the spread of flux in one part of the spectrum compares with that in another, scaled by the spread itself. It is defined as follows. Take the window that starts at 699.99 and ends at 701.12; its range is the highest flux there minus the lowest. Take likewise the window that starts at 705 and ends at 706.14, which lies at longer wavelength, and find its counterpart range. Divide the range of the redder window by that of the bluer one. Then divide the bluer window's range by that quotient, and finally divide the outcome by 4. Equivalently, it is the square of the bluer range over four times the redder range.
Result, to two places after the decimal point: 0.91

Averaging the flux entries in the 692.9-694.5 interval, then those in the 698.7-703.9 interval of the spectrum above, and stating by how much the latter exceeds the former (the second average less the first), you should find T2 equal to -0.1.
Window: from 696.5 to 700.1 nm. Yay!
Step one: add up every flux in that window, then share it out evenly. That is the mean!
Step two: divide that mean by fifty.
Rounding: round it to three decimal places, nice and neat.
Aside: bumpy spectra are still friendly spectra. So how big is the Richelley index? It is 0.308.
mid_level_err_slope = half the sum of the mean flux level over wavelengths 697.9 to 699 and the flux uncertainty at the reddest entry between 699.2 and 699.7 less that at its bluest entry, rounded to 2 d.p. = 7.84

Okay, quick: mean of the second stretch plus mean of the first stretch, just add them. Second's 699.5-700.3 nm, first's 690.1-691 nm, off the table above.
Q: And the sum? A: 29.4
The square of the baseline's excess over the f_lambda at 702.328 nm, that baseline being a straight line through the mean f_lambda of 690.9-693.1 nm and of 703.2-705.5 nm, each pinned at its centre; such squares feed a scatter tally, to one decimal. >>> 2.7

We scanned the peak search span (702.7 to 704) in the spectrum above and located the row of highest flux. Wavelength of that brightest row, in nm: 702.814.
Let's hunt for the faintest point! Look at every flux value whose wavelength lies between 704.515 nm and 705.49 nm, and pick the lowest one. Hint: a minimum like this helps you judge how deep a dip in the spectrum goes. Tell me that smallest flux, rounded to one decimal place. 14.9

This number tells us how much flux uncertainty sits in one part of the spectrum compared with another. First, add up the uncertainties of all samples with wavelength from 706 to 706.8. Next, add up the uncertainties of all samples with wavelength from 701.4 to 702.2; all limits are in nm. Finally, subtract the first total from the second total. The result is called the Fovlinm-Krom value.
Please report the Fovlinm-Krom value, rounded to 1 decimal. -0.1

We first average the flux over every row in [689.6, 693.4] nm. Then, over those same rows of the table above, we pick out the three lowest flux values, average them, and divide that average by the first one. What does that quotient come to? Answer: 0.921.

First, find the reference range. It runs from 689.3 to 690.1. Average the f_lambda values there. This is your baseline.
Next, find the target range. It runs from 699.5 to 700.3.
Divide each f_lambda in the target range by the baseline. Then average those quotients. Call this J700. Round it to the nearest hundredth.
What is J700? 0.99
